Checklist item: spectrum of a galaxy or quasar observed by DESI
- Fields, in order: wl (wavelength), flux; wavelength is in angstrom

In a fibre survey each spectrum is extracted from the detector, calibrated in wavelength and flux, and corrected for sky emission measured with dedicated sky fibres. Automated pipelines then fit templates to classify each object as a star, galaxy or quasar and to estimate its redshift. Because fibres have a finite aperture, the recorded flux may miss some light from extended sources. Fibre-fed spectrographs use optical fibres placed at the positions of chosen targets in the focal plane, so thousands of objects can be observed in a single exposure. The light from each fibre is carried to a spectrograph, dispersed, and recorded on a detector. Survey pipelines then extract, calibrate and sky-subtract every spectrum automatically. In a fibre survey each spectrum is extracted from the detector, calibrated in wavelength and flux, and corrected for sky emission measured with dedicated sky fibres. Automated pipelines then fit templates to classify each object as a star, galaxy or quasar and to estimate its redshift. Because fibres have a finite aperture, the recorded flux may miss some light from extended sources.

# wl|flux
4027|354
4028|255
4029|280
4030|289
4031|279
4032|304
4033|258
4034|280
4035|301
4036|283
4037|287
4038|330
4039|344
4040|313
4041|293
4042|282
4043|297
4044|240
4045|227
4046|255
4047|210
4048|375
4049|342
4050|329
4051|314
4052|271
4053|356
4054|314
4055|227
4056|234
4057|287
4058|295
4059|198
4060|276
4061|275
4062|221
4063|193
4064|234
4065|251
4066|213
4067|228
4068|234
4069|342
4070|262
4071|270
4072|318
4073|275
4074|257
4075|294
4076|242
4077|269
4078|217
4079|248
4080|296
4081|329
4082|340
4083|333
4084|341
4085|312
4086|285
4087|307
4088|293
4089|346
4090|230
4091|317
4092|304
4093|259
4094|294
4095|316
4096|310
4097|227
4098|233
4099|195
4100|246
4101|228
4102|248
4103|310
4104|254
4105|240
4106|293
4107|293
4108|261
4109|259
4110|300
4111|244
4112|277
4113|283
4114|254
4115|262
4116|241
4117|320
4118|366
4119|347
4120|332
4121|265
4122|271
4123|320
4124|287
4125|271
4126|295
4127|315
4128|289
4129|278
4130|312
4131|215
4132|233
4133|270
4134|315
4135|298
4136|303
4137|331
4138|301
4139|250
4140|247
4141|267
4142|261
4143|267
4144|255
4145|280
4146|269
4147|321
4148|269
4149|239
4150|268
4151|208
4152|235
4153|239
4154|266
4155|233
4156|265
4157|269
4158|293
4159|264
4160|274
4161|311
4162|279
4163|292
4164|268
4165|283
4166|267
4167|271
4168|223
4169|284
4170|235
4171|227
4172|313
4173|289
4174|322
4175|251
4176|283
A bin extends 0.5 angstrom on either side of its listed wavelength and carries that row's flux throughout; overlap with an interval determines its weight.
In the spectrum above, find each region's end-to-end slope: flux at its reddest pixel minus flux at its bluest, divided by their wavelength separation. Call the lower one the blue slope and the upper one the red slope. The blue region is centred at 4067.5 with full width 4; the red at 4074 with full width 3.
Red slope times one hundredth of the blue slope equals 4.1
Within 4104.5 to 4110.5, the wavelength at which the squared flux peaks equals 4110 angstrom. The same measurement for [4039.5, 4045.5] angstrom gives 4040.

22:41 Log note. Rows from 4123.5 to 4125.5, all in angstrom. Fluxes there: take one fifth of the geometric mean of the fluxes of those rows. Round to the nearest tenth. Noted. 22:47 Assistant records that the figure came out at 55.8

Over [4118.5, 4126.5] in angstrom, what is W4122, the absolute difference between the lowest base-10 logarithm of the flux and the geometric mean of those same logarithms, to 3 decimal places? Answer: 0.049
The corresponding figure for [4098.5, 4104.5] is 0.097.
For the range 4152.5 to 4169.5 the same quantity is 0.081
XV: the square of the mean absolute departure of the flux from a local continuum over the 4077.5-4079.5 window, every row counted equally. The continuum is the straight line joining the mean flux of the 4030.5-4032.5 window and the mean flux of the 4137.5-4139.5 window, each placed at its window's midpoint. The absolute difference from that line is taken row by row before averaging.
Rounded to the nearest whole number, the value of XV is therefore 2701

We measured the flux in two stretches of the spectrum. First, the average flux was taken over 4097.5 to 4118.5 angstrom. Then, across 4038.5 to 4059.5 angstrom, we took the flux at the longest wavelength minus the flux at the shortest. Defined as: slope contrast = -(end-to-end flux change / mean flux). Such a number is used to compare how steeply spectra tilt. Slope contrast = 0.5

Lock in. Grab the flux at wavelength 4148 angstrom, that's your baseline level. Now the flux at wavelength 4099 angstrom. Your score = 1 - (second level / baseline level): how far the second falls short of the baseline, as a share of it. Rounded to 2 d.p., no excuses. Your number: 0.28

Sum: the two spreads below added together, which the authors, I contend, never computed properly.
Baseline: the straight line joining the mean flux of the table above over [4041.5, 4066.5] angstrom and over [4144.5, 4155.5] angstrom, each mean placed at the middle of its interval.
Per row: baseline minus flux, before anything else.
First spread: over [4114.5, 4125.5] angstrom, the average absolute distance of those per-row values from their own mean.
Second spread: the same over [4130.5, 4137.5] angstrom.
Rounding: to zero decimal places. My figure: 71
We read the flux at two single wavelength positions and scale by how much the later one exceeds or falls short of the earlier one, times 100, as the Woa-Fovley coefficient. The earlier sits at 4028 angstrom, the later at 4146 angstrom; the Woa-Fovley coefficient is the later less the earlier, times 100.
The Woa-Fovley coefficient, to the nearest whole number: 1400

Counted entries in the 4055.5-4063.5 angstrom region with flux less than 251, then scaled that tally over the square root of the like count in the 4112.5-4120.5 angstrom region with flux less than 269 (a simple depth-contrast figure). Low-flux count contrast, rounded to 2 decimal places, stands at 2.31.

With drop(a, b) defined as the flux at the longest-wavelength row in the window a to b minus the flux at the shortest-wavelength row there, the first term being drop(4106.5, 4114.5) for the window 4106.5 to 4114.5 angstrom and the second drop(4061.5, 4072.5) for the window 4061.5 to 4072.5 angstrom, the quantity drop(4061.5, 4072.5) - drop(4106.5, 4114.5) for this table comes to 136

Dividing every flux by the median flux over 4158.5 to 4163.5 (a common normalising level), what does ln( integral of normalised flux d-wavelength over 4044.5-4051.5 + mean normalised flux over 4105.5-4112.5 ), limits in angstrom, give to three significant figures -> 2.12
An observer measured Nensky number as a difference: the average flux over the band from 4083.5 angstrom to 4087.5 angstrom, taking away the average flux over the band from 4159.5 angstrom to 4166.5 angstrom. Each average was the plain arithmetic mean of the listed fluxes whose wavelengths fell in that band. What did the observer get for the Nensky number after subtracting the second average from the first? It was 29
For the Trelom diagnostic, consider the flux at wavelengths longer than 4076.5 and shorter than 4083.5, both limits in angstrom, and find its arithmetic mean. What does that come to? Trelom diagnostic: 290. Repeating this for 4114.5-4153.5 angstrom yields 280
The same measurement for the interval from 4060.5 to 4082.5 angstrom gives 264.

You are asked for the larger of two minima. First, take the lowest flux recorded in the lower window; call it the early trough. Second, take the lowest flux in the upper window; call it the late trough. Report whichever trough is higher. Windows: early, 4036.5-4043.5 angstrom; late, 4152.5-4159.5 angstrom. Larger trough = 282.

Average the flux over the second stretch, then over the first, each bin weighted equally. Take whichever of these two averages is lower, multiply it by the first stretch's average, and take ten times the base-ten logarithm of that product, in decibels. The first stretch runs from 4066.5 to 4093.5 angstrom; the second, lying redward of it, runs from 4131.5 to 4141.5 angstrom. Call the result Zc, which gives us 49.1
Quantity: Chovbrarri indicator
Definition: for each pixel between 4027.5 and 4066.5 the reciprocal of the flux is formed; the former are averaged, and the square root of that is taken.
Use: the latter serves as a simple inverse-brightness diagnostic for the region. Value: 0.0608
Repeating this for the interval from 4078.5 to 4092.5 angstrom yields 0.0576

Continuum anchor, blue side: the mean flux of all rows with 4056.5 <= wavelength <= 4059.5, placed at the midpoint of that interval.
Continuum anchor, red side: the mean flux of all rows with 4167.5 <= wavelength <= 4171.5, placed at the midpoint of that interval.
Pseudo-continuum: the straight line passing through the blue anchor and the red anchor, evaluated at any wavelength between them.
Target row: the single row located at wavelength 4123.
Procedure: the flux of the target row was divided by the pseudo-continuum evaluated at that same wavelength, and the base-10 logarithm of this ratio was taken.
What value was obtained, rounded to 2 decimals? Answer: 0.11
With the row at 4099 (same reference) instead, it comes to -0.11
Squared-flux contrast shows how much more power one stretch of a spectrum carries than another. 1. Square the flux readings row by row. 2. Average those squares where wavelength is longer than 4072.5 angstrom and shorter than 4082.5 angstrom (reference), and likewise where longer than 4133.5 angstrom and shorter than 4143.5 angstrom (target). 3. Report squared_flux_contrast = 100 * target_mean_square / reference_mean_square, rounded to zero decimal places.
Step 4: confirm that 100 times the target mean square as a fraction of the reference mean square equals 105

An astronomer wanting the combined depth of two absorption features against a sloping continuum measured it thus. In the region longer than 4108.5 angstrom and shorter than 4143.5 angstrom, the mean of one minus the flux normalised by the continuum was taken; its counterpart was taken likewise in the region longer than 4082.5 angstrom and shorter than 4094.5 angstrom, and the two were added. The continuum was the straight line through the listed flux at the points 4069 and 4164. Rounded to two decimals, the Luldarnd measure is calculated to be 0.12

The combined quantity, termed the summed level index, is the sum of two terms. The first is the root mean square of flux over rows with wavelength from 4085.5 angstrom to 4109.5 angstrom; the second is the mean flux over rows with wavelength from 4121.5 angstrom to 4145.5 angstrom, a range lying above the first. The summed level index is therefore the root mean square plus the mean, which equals 556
